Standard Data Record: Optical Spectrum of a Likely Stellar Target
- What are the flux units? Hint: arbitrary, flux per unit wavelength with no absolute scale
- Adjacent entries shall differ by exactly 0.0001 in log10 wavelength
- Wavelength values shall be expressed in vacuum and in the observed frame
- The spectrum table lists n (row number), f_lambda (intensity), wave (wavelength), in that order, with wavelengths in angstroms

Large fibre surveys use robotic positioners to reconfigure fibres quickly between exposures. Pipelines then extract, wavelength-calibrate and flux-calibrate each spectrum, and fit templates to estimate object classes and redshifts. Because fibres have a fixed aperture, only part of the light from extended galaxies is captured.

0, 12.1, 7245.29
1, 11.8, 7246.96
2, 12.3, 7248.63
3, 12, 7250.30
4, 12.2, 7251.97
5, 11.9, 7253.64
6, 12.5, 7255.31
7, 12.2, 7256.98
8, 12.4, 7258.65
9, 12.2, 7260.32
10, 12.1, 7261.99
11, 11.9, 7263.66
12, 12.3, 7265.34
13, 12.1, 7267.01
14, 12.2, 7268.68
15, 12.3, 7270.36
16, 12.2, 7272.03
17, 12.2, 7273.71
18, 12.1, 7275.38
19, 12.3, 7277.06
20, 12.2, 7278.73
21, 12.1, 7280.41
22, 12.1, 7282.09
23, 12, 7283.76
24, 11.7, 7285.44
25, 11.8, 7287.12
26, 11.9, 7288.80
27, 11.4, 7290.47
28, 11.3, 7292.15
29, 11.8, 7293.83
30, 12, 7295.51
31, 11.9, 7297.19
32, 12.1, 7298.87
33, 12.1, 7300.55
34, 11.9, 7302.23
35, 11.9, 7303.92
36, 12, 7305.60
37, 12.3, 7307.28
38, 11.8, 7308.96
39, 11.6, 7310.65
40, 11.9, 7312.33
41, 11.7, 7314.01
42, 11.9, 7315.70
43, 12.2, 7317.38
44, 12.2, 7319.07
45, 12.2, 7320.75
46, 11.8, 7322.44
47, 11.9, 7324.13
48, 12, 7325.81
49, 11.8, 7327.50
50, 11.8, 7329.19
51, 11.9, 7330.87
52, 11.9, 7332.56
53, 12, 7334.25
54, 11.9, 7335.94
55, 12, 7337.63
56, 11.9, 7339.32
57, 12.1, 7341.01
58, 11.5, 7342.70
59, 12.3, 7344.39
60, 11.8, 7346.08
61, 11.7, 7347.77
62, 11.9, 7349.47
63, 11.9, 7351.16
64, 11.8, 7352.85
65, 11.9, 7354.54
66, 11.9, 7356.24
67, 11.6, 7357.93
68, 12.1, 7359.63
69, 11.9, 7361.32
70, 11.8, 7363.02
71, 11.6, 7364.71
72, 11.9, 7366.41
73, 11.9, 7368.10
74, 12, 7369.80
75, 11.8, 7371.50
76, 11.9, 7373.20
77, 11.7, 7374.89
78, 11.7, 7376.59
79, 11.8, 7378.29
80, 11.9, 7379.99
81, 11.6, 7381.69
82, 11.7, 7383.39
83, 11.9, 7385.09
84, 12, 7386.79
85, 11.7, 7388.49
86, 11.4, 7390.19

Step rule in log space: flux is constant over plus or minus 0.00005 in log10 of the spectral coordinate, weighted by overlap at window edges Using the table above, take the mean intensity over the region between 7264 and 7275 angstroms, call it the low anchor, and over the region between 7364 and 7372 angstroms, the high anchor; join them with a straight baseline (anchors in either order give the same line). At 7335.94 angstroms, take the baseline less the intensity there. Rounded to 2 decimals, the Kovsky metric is 0.06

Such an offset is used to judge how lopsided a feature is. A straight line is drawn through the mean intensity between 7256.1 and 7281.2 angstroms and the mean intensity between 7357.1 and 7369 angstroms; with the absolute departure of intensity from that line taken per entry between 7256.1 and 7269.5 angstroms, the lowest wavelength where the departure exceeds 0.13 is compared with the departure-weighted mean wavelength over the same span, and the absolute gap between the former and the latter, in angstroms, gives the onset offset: 4.1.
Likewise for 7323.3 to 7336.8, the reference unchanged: 1.7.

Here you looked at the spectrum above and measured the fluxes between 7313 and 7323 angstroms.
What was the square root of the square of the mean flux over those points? 12.0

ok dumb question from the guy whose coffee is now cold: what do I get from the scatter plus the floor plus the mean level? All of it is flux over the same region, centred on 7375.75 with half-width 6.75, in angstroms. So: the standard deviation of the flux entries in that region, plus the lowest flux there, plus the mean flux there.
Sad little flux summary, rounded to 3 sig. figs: 23.5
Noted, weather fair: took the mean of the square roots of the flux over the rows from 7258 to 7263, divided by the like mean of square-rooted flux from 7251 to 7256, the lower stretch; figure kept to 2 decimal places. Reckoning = 1.00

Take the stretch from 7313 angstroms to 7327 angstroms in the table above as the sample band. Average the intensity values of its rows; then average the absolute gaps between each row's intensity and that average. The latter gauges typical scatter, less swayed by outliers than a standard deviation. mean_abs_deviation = 0.16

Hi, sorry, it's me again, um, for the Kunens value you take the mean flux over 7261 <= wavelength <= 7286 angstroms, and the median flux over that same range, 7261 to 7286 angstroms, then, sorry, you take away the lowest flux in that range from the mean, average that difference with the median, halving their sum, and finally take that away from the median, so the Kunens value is 5.84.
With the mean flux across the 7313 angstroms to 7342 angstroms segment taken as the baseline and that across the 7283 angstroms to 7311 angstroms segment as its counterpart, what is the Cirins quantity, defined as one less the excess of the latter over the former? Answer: 1.10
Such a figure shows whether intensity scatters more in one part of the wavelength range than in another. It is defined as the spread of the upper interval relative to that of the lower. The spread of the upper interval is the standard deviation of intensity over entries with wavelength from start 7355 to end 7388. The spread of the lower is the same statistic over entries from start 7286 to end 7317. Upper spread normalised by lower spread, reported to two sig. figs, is 0.60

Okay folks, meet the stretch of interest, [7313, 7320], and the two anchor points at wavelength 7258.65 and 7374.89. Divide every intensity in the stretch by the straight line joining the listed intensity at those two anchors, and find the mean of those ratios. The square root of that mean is 1.00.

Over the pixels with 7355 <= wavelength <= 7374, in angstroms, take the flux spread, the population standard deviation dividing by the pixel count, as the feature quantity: 0.14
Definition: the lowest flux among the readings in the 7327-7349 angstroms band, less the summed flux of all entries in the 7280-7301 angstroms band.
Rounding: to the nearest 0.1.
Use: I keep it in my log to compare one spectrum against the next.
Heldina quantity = -142.7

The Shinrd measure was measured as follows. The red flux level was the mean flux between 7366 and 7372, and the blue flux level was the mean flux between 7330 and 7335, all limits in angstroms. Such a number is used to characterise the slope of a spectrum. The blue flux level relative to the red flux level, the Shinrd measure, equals 1.003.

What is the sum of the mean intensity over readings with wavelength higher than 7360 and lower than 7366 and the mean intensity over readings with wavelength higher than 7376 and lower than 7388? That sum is 23.6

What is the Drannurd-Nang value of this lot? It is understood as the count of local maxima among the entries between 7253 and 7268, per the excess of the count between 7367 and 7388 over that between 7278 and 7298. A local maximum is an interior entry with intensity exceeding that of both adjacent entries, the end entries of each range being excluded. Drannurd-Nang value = 3.00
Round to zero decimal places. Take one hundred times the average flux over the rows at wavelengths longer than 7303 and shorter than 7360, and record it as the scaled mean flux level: 1191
